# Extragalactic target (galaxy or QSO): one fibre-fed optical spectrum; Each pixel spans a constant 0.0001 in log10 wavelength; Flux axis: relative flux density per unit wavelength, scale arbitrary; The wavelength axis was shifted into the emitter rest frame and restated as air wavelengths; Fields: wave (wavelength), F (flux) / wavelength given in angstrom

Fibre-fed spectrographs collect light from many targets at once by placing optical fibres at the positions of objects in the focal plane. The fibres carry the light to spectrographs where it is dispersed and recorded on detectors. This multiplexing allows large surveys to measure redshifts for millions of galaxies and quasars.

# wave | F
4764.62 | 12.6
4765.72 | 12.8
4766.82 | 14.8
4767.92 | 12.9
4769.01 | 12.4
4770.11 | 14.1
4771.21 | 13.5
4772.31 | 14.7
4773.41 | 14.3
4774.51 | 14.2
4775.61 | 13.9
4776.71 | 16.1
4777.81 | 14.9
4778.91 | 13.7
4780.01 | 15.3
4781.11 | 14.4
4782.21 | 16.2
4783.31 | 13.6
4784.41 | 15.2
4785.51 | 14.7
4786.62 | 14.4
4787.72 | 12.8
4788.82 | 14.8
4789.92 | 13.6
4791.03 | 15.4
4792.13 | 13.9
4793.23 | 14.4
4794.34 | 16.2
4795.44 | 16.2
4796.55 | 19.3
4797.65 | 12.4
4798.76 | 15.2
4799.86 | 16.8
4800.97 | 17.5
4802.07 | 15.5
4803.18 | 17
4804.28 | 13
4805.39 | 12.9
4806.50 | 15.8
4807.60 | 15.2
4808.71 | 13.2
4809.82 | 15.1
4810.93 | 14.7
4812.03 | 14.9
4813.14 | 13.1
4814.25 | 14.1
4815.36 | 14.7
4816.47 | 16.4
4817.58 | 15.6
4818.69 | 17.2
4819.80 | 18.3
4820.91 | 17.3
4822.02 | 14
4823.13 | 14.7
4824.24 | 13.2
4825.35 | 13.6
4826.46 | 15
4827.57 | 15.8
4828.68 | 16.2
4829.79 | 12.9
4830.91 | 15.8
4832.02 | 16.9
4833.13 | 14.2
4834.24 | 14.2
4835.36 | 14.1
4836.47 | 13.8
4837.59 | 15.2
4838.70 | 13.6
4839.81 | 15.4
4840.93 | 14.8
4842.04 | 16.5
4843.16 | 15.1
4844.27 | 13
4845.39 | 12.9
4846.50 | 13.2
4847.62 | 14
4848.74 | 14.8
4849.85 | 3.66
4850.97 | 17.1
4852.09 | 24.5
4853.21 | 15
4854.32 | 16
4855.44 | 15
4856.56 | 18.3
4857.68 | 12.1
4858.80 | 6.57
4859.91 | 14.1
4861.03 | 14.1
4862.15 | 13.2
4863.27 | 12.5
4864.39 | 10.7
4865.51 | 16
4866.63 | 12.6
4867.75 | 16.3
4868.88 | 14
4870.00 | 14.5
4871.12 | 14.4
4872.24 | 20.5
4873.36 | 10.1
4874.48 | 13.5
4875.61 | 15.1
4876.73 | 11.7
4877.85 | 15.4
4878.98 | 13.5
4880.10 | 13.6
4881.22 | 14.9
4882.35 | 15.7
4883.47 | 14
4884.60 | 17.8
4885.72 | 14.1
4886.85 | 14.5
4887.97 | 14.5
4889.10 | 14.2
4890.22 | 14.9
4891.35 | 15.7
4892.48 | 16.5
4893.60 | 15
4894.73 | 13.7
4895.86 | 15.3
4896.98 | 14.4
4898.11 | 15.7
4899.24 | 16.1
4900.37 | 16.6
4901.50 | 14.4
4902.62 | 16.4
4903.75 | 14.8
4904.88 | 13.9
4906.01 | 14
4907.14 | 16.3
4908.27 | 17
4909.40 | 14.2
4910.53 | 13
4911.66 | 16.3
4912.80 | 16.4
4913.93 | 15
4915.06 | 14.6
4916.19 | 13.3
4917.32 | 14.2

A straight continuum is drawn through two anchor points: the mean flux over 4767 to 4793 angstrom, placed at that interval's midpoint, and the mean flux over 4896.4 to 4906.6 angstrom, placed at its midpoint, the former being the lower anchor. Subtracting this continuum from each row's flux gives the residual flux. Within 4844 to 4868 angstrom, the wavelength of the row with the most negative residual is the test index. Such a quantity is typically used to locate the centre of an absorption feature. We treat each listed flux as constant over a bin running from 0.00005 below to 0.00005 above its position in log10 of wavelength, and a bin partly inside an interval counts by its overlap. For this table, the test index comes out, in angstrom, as 4849.85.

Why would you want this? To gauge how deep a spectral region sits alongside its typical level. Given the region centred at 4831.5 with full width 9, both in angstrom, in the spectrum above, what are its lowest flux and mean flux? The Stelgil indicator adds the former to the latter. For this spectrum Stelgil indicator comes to 27.9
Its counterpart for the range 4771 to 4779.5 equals 27.9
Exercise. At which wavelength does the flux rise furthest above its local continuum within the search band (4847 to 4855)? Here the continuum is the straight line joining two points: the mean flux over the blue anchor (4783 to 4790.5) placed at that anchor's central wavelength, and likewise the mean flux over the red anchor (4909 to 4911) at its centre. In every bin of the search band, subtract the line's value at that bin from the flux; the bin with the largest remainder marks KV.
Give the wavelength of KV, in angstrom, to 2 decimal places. 4852.09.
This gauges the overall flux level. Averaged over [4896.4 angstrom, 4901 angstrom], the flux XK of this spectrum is 15.7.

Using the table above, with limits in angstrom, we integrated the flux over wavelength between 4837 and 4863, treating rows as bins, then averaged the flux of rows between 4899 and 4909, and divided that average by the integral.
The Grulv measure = 0.042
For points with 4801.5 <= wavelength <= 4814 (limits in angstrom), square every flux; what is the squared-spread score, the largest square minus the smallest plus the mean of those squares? 337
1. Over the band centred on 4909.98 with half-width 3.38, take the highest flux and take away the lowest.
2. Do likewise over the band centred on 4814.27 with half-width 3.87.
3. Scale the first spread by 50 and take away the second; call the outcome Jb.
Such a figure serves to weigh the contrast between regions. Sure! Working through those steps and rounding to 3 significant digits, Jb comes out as 197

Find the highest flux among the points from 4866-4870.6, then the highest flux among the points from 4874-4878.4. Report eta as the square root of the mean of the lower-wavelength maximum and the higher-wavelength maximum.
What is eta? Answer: 3.98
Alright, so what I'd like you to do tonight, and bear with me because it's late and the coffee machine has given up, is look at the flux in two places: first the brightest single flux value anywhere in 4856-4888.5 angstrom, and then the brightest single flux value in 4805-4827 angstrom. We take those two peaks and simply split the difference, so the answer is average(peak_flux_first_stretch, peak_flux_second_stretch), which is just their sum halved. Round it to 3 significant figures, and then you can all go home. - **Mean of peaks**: 19.4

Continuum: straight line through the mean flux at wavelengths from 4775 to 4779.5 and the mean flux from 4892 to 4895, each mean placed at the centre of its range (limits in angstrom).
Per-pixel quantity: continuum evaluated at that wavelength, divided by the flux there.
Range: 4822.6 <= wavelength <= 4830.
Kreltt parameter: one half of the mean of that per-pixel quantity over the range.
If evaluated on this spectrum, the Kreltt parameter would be 0.515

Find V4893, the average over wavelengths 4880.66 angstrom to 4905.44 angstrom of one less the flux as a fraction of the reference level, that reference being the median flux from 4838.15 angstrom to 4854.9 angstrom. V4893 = -0.02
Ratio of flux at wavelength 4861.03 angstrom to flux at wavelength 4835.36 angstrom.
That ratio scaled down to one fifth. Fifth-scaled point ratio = 0.20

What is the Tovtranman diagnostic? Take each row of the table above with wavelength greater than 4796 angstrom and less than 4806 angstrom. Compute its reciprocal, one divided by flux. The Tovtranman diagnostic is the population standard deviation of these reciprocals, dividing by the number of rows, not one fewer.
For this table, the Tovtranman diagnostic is 0.0097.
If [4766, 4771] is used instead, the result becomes 0.0052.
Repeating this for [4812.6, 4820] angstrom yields 0.0070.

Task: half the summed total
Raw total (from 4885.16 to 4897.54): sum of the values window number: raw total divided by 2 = 81.4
